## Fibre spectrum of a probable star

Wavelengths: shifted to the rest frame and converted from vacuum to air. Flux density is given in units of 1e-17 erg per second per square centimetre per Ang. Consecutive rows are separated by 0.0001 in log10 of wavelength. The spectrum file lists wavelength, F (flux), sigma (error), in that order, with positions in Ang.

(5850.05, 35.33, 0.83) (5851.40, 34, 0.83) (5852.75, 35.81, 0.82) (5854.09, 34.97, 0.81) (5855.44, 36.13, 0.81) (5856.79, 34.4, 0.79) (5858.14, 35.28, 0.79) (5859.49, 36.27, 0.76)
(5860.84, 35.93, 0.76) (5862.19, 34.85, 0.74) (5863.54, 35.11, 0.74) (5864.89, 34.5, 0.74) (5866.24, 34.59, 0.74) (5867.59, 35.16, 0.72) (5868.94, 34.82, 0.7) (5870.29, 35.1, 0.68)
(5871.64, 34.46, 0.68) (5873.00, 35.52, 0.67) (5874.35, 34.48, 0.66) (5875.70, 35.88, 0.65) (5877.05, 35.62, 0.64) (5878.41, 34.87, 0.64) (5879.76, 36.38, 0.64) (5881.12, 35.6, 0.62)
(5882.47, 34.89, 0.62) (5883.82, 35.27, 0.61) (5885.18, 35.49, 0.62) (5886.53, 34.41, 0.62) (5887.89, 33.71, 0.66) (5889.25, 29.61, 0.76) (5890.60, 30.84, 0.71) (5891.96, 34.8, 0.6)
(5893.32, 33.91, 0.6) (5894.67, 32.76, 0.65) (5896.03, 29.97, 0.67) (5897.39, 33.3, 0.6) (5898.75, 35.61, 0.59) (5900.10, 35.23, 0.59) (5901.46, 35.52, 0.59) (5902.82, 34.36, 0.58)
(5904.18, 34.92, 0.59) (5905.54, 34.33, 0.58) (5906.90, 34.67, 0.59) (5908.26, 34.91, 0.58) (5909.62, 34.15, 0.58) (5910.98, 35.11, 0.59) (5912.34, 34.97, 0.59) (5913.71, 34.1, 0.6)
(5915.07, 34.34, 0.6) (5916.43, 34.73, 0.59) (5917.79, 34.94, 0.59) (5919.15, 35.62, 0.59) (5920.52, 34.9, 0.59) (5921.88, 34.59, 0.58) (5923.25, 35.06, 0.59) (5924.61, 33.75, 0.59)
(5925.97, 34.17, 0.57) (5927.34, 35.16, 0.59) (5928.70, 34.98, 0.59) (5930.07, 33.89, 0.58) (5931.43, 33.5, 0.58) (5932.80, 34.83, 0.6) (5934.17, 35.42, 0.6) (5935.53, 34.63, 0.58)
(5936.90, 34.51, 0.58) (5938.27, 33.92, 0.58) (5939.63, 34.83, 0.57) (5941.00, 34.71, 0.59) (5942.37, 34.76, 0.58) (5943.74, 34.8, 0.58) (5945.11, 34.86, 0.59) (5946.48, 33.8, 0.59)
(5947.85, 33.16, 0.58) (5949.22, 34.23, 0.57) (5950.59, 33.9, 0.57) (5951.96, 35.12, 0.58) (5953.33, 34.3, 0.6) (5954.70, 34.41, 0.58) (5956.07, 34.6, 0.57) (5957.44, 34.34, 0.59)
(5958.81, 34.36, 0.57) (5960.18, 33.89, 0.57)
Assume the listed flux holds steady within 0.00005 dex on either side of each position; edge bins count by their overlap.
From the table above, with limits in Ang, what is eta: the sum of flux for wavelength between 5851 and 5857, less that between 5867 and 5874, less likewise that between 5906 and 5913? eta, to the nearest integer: -174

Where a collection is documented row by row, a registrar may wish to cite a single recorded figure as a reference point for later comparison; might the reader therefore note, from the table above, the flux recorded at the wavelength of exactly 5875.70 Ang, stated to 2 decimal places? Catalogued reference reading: 35.88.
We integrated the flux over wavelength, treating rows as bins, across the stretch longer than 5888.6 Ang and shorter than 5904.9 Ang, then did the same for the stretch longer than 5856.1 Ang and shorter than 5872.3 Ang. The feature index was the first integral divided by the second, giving 0.96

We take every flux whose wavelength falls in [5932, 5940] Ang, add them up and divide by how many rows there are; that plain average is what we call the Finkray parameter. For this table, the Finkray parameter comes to 34.7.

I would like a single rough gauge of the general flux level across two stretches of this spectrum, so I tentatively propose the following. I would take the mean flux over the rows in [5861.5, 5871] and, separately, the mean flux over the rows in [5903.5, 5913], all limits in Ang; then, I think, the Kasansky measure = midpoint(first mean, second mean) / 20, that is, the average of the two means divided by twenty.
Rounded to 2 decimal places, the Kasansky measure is 1.74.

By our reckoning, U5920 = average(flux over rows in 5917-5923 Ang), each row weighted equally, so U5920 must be 35.0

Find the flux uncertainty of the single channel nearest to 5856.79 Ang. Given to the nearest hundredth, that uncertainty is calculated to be 0.79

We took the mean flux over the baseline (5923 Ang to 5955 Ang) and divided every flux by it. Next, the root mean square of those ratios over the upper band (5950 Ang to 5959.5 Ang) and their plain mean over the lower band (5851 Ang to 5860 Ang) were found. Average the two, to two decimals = 1.01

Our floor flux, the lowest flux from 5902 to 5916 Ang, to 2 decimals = 34.10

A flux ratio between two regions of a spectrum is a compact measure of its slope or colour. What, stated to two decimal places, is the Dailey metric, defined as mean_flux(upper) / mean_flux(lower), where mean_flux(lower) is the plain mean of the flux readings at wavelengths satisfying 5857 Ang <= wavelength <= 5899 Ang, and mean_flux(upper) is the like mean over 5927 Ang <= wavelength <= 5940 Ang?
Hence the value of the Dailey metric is 1.00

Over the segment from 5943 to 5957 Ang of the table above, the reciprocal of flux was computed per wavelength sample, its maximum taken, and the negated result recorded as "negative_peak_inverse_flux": -0.0302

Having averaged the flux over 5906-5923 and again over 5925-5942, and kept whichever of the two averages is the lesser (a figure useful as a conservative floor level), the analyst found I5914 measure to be 34.5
